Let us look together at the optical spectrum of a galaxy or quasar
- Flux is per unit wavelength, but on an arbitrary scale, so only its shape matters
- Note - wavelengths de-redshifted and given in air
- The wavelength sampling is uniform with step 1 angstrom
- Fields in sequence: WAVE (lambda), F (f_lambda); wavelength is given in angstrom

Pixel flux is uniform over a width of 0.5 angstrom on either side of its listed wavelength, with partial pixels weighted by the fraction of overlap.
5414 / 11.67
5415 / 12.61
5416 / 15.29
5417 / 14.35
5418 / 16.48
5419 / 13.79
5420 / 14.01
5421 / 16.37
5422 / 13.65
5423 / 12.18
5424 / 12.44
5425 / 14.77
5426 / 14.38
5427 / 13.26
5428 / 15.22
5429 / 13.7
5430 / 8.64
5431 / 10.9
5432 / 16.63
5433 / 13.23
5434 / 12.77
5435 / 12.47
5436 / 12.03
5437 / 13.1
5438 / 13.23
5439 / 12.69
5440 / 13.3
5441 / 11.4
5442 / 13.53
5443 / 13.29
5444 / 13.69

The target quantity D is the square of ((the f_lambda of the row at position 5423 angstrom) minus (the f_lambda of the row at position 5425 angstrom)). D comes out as 7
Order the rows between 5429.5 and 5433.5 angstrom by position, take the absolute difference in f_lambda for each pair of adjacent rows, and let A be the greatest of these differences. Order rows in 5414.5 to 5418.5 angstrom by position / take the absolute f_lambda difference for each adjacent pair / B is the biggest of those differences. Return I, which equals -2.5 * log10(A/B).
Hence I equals -0.8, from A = 5.7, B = 2.7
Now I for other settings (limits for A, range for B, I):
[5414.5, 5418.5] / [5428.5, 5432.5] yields 0.8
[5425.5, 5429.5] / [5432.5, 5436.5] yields -1.6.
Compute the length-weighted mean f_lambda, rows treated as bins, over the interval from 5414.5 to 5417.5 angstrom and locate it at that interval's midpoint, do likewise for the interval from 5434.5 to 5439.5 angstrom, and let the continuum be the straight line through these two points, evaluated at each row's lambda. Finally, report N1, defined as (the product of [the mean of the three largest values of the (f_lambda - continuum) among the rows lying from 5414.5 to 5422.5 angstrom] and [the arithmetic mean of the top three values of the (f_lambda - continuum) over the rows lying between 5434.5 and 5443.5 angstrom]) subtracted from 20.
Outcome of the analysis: 17.9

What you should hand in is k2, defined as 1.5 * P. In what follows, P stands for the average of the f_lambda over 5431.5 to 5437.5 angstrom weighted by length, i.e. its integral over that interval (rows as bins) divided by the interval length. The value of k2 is 20.1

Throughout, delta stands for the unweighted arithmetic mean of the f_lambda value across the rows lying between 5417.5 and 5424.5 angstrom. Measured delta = 14.1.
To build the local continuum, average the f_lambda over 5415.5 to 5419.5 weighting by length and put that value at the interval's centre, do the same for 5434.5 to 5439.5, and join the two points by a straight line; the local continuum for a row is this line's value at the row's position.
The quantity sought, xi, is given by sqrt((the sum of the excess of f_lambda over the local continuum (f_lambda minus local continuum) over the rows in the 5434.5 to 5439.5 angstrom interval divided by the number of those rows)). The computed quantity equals 0.0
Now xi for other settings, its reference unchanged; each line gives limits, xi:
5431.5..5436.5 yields 0.6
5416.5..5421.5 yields 0.4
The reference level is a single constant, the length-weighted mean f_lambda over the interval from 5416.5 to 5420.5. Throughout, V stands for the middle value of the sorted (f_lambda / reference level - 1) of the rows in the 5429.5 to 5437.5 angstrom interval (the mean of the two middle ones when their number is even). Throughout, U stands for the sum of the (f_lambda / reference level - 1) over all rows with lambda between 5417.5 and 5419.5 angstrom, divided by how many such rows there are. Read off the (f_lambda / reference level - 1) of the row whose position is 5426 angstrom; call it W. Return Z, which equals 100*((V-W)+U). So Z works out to -9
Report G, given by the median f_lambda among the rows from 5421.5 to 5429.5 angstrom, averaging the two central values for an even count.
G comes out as 13.7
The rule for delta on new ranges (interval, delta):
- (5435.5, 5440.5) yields 12.9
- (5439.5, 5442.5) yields 12.7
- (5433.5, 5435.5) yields 12.6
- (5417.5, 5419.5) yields 15.1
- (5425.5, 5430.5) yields 13.0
